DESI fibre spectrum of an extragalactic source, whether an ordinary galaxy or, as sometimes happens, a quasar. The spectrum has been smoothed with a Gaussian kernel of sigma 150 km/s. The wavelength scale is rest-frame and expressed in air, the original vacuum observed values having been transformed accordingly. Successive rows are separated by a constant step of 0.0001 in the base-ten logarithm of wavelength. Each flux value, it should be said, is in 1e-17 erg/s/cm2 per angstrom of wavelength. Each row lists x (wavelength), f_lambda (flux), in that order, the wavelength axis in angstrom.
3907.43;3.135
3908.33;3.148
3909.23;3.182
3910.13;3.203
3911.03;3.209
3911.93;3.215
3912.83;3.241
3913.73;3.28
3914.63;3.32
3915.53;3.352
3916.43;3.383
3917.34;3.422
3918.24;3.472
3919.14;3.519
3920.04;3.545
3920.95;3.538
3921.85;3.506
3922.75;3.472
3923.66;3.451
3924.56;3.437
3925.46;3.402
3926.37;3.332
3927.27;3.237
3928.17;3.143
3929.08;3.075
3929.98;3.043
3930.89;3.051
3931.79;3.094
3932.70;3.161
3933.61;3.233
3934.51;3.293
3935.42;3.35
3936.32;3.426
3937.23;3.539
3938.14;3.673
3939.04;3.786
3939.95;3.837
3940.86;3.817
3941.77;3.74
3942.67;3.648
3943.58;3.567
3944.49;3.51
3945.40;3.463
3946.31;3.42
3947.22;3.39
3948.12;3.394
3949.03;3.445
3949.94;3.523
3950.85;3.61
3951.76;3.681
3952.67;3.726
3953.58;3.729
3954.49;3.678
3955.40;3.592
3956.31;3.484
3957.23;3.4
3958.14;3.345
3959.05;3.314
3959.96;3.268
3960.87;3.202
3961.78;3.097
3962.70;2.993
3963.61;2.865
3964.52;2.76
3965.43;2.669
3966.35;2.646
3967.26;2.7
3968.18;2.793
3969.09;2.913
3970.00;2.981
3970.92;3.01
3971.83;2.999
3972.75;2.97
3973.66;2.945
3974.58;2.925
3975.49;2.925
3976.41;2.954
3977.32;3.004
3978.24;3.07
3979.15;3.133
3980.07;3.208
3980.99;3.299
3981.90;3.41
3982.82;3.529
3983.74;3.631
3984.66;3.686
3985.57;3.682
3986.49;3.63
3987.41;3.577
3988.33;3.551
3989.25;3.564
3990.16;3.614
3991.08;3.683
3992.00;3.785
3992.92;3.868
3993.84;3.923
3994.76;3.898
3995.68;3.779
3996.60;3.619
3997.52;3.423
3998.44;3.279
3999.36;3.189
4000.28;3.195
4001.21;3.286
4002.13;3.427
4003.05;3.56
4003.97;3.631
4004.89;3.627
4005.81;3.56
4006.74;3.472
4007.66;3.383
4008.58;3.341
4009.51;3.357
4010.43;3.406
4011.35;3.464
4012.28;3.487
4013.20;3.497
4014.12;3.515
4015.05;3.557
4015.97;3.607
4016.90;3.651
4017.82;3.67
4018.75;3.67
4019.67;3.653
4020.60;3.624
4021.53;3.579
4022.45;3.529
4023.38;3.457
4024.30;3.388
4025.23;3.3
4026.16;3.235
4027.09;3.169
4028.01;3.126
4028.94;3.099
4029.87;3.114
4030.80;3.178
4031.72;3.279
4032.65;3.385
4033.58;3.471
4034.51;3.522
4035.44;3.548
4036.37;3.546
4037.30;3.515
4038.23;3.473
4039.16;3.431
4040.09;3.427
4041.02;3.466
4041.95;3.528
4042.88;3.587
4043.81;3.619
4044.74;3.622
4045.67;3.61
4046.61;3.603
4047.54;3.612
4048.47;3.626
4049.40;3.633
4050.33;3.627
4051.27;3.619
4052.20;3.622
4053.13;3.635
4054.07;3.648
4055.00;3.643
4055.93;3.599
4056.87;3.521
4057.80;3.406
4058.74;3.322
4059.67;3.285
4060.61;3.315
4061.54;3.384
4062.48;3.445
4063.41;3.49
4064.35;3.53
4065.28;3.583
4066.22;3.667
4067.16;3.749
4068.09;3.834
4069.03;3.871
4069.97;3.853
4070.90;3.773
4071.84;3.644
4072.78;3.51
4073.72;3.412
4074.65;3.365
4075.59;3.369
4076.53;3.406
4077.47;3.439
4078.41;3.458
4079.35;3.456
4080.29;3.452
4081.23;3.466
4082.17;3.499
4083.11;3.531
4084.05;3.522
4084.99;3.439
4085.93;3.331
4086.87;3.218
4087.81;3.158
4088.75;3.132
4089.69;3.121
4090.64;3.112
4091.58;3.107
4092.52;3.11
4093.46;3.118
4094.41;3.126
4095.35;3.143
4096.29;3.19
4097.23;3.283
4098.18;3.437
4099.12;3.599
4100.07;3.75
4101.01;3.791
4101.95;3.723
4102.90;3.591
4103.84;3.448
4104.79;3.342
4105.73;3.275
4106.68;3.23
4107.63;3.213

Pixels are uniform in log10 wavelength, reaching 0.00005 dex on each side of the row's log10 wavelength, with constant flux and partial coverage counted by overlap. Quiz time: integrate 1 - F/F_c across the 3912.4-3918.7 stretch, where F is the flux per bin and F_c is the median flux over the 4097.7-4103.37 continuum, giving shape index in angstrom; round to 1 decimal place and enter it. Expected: 0.5 angstrom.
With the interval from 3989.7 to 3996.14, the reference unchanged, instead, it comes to -0.2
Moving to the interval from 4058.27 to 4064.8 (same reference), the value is 0.5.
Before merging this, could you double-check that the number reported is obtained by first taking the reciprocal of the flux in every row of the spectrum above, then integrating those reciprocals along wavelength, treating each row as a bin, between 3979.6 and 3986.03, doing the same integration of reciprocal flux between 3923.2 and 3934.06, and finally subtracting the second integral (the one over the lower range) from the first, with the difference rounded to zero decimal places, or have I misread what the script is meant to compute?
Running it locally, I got -2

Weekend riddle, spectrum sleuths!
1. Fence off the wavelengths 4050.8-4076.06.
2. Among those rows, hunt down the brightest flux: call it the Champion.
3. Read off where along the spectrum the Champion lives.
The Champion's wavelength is 4069.03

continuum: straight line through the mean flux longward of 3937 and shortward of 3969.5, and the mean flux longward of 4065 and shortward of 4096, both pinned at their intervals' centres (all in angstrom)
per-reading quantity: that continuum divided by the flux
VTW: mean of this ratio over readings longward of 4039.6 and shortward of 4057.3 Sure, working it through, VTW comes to 0.949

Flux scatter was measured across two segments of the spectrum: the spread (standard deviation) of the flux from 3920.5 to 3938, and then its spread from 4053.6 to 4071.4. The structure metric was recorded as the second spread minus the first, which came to 0.015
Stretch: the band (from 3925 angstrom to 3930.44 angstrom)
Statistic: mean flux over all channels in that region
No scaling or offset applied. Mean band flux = 3.21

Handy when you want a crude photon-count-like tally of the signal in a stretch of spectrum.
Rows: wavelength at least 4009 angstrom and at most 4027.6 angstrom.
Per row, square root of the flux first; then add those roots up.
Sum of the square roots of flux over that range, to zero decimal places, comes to 37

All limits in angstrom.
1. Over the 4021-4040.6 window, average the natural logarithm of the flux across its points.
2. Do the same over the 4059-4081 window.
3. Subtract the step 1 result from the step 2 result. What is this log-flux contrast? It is 0.05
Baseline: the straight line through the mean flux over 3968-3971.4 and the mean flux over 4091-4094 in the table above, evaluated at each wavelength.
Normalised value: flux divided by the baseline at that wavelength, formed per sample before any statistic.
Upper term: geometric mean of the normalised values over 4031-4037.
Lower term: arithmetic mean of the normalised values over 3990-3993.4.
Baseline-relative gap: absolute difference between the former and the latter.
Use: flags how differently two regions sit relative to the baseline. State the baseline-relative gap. 0.120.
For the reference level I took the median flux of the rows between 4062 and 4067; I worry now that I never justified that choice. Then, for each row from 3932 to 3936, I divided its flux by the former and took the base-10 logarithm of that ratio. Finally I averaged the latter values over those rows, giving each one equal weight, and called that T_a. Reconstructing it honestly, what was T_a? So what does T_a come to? -0.035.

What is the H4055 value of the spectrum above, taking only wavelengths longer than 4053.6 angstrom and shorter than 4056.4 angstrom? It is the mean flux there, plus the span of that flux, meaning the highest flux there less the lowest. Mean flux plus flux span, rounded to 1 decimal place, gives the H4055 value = 3.7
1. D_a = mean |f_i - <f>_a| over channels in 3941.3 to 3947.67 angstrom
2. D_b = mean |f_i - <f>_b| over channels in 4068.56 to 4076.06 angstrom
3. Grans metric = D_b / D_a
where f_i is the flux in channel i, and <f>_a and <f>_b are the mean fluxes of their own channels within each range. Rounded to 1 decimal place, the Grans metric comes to 1.8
